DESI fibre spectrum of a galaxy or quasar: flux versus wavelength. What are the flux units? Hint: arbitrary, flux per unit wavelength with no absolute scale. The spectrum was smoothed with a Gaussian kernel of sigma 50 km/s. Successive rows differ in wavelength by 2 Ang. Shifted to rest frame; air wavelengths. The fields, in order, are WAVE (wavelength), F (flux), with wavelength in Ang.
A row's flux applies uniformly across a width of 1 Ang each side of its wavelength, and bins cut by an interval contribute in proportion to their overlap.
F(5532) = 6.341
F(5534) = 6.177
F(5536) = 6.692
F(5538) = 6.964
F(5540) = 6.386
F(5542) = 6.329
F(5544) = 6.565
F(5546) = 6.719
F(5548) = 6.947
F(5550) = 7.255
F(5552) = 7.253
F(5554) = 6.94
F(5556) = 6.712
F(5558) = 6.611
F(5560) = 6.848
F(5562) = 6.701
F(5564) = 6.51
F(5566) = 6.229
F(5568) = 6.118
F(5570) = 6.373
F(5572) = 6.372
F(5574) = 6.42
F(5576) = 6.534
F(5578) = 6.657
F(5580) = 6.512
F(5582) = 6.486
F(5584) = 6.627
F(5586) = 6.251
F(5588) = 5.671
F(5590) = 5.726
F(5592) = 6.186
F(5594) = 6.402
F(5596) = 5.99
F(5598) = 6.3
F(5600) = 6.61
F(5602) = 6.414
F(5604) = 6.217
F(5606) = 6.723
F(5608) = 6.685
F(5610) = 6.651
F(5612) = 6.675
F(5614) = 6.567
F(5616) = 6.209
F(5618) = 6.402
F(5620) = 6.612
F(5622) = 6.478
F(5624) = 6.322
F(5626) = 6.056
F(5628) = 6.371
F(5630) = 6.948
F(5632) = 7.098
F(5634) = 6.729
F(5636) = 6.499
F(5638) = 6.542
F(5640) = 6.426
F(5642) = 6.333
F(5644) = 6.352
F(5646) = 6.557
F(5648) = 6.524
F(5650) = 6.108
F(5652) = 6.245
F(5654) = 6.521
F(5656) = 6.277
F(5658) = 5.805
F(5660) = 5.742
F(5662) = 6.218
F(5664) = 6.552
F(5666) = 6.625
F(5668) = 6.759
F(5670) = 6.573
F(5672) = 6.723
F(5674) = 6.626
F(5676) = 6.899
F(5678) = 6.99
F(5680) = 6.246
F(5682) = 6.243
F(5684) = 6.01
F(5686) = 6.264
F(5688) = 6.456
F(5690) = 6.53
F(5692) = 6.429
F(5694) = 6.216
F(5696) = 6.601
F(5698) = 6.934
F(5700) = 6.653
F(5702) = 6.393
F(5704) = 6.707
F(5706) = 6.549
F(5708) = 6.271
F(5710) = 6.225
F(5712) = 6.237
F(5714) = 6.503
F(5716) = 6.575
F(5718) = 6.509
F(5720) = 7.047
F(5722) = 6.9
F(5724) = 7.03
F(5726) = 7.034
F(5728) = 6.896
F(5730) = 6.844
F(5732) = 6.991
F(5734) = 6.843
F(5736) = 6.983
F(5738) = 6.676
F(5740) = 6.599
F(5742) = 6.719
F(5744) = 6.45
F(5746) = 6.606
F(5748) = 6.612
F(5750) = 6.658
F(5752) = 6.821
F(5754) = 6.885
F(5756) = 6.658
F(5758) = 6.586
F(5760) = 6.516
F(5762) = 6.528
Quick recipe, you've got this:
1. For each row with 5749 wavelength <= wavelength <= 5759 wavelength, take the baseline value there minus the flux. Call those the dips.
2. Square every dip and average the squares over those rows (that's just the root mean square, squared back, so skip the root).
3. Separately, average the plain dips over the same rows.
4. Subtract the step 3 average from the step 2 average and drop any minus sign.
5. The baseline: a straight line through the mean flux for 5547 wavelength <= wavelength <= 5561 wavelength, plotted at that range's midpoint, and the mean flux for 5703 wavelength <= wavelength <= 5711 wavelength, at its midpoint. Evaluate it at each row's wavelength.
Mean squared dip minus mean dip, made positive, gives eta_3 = 0.64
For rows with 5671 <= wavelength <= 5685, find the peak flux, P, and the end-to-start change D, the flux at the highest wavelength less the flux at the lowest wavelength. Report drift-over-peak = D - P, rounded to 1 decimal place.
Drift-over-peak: -7.7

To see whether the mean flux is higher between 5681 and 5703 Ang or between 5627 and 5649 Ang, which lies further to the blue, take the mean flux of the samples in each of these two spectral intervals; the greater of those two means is 6.58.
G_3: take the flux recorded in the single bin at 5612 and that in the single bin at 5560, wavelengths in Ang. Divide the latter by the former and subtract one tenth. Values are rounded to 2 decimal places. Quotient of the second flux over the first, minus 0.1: 0.93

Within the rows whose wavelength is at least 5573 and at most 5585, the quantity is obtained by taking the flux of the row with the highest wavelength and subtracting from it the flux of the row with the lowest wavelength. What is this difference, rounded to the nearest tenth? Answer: 0.2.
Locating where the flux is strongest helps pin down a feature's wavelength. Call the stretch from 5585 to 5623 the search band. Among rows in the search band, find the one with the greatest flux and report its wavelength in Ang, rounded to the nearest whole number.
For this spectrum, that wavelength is 5606 Ang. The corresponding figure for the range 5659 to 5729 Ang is 5720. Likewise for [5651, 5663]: 5654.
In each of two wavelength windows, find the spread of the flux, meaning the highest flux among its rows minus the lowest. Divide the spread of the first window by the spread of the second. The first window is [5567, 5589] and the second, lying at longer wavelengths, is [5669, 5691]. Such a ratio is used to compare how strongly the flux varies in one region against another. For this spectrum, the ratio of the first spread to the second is 1.0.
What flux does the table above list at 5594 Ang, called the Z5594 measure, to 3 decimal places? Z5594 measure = 6.402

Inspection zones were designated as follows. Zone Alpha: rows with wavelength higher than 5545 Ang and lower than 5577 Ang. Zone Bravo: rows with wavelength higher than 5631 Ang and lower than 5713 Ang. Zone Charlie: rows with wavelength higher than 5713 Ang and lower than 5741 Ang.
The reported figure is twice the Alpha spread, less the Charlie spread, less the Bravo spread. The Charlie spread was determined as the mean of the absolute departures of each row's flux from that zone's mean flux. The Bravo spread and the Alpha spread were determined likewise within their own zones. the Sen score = 0.13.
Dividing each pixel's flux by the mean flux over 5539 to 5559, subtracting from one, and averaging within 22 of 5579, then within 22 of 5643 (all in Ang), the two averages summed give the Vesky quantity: 0.115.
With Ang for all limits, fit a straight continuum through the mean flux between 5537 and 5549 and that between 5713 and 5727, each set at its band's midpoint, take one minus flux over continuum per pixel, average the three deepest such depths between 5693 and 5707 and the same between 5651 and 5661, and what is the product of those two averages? 0.0071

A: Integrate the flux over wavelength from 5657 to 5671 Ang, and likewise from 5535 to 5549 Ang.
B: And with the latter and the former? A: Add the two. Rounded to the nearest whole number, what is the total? 182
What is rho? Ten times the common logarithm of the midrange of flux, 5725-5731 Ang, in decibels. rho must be 8.41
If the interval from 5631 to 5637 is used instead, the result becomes 8.32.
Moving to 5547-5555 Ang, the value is 8.51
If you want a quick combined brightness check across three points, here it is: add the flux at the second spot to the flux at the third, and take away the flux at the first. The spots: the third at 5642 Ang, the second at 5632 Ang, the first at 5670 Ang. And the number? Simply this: 6.9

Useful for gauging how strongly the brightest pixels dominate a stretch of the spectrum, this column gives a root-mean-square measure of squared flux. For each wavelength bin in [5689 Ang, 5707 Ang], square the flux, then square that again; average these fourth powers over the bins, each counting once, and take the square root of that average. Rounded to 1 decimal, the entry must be 43.1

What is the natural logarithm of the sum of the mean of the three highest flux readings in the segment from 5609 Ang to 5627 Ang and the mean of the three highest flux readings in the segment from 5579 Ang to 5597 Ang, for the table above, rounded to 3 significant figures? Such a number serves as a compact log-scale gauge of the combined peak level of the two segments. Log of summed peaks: 2.58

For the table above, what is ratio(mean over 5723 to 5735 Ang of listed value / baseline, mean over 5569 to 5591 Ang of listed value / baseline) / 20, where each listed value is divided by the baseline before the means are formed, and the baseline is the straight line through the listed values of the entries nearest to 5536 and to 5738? 0.0549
